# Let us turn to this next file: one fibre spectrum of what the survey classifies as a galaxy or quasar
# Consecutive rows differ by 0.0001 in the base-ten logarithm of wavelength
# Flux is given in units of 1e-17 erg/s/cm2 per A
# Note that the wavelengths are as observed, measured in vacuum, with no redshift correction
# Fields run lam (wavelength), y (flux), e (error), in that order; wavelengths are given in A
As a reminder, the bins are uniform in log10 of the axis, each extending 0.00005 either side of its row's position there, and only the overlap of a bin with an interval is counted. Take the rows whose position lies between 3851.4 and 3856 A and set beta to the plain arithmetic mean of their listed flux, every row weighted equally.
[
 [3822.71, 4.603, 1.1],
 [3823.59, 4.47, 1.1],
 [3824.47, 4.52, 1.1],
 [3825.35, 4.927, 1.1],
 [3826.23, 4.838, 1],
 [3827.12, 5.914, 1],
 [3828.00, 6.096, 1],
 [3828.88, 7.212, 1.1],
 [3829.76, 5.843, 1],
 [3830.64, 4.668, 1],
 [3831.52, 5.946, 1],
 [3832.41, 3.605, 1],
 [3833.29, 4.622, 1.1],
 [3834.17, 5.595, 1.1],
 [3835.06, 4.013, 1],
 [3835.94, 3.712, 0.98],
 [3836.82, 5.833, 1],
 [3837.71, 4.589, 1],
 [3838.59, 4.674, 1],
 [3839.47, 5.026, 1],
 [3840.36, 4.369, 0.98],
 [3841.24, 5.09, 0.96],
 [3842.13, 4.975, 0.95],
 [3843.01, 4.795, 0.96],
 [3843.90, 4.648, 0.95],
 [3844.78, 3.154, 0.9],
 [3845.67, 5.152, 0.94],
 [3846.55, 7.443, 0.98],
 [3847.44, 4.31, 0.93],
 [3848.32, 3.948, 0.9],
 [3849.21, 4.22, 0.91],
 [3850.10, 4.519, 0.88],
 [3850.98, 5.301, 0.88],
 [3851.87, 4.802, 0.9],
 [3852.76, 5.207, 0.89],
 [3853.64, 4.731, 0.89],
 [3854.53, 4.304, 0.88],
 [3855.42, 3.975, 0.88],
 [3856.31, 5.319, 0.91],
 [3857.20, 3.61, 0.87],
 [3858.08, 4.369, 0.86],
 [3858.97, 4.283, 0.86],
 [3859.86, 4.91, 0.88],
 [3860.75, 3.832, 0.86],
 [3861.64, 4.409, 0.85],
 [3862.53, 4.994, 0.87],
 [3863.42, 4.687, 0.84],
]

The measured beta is 4.60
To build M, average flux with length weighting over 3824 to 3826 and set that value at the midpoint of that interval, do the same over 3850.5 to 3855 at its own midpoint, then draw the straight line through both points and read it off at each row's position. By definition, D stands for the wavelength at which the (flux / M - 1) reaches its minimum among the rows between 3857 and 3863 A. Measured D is 3857.20 A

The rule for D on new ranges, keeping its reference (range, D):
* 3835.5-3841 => 3835.94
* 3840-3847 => 3844.78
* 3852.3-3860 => 3857.20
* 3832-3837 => 3832.41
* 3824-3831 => 3824.47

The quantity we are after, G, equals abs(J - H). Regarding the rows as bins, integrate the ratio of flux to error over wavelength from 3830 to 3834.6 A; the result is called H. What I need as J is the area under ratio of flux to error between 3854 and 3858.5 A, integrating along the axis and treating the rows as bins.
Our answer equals 0.2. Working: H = 21.9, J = 22.1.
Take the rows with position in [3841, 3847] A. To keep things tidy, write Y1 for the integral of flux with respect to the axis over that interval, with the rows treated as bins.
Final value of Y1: 30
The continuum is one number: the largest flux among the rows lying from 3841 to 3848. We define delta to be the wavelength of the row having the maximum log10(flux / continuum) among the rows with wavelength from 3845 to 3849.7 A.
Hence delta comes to 3846.55 A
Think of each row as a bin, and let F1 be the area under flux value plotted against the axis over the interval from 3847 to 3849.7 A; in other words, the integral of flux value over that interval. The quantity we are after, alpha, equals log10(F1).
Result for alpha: 1.05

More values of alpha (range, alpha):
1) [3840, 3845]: 1.36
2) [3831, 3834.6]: 1.25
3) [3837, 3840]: 1.16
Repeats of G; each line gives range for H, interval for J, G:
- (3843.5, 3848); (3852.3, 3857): 1.1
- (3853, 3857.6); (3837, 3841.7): 0.1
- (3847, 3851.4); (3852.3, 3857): 2.7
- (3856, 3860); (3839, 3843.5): 2.2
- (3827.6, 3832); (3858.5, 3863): 2.2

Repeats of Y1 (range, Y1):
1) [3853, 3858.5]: 24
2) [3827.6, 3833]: 30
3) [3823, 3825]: 9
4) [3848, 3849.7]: 7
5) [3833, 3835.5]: 12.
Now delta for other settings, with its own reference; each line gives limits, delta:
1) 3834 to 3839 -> 3836.82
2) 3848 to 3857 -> 3856.31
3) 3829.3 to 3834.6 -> 3831.52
